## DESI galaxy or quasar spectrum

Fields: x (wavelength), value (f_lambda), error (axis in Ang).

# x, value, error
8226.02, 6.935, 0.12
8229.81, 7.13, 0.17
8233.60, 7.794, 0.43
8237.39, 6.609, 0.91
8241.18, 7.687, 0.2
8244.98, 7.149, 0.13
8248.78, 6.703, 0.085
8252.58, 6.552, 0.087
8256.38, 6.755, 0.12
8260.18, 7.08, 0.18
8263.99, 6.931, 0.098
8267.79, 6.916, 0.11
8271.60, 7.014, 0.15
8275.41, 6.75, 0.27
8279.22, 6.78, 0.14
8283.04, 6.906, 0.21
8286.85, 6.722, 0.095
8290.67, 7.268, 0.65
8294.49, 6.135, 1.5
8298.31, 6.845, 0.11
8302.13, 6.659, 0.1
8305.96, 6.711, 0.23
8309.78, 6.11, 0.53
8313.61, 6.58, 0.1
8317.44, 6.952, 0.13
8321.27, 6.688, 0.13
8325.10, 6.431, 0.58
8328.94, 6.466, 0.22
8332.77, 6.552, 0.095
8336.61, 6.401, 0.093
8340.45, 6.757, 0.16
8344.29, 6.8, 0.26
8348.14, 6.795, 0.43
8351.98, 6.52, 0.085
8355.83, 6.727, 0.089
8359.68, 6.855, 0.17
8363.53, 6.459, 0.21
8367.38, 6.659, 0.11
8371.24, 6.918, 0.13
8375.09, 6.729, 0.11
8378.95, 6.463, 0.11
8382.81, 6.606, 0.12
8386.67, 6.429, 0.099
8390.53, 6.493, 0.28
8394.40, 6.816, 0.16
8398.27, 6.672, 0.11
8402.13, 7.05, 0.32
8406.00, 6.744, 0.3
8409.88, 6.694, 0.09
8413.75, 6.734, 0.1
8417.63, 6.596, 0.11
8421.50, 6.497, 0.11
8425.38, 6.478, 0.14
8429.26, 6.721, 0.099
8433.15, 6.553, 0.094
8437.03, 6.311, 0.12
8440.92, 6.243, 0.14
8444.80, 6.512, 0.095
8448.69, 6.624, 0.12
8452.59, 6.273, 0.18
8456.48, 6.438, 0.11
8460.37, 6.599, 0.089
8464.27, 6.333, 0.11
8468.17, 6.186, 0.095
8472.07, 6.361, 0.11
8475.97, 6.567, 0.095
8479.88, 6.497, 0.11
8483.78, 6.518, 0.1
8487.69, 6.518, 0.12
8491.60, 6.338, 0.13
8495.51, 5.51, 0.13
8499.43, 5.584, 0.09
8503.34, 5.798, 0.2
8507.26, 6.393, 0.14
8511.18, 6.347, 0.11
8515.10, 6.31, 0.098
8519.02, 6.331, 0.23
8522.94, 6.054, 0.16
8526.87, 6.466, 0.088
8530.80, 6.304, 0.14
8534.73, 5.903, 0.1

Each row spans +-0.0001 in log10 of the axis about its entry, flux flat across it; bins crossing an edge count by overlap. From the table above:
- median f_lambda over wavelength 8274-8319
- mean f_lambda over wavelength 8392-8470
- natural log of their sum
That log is 2.59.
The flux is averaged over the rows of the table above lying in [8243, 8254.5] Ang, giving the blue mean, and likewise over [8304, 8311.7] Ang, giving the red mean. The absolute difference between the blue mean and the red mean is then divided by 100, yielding 0.004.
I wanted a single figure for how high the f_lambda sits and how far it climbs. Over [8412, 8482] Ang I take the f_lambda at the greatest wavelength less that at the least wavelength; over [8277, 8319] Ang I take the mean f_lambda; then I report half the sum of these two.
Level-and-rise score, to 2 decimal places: 3.23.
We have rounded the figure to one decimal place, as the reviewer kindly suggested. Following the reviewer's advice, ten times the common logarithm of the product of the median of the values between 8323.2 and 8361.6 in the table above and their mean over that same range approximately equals 16.4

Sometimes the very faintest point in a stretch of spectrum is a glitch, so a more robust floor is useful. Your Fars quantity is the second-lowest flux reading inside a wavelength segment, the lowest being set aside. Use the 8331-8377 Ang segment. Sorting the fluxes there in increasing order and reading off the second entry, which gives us 6.459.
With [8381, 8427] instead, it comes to 6.478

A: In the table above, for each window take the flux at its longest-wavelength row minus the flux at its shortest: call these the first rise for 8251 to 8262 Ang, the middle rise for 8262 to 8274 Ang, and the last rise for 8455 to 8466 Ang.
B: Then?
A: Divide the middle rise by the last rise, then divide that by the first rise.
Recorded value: -1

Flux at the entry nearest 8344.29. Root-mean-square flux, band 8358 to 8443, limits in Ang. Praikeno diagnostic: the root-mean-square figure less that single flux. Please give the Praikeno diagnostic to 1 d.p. -0.2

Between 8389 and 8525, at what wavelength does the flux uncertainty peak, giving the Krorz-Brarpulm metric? 8402.13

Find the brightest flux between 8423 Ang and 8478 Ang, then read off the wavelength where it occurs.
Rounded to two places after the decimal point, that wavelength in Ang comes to 8429.26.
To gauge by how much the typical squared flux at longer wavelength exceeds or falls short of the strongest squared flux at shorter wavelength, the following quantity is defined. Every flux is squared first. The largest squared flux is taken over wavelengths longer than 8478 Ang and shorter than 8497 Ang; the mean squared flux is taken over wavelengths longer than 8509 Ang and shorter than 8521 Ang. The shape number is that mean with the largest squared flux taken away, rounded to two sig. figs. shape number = -2.4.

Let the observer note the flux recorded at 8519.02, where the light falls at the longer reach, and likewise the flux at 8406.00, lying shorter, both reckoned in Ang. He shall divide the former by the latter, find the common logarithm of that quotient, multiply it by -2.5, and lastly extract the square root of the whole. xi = 0.26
